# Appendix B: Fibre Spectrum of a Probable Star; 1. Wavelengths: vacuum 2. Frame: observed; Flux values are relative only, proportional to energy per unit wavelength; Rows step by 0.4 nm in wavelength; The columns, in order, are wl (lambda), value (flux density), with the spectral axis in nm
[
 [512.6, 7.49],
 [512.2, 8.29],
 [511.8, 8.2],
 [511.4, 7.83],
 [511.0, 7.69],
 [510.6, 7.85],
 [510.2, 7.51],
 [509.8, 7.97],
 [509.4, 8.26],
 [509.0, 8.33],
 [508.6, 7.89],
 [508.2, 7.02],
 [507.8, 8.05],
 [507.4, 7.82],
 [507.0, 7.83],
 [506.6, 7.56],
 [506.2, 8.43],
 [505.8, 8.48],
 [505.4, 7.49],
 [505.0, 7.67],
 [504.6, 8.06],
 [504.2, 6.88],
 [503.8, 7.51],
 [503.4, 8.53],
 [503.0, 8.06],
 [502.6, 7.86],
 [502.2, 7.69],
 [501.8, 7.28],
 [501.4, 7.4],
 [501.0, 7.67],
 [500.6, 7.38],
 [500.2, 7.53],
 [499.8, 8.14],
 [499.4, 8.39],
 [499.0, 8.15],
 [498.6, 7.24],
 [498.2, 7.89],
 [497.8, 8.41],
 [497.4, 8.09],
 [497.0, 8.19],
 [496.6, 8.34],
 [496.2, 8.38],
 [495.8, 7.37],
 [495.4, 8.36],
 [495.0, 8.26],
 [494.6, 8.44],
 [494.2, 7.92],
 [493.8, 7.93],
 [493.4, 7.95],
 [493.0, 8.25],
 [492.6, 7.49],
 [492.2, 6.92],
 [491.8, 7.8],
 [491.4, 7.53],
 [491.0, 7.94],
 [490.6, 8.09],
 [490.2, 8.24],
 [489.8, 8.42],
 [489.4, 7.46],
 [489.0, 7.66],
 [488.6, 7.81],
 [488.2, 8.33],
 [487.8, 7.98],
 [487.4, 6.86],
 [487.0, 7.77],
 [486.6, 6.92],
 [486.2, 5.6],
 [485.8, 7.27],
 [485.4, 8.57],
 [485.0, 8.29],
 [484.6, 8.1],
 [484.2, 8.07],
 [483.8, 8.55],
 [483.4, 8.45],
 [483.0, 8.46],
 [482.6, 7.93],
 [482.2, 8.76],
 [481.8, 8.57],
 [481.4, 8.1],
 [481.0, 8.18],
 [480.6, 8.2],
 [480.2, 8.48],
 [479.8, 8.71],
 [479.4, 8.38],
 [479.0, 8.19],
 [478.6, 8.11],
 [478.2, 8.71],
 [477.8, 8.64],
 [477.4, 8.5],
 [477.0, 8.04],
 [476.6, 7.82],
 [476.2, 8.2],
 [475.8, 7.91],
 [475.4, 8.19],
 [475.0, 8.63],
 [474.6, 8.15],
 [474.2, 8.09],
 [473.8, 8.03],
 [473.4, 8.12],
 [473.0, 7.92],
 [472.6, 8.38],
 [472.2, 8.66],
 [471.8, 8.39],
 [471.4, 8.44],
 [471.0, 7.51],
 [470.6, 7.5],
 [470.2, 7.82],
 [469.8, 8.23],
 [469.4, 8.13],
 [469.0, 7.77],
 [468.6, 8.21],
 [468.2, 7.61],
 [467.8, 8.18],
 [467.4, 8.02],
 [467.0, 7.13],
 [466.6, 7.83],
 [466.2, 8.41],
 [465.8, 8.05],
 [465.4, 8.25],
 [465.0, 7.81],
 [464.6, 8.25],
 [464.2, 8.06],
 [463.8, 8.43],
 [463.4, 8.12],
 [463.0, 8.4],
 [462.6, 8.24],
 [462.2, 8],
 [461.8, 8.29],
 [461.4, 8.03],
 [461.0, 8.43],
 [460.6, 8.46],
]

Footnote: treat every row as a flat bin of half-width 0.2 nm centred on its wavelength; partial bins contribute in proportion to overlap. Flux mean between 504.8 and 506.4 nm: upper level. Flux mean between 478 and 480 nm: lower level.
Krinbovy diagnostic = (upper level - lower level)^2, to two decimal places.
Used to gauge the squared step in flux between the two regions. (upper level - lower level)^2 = 0.16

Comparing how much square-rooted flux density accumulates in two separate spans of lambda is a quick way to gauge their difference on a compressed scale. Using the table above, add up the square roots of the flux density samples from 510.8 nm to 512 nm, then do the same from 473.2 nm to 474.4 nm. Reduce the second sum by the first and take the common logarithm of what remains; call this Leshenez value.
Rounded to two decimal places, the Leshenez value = -1.03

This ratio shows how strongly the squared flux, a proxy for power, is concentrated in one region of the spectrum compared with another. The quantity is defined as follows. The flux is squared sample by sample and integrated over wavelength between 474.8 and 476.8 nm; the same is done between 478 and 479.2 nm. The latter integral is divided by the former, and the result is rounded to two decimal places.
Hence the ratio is 0.63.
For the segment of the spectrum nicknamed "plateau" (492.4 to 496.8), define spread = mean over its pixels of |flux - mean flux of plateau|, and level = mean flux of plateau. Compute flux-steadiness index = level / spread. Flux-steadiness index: 27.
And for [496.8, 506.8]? 21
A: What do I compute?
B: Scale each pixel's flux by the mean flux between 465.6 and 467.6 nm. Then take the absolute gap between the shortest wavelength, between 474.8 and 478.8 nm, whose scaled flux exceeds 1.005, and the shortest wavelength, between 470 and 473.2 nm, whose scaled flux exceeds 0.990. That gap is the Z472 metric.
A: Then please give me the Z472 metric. 4.80 nm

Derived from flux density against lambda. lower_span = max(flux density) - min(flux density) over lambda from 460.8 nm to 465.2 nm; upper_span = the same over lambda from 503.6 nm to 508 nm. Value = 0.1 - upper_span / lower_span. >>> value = -2.5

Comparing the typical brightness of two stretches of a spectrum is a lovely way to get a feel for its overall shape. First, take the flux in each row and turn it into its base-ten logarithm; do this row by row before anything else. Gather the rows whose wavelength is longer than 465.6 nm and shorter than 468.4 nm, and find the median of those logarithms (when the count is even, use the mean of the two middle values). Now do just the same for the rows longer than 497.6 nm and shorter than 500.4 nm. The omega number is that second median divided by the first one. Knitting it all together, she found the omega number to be 1.01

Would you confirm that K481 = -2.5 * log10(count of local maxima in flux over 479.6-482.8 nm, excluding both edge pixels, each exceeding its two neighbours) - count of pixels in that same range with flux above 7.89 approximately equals -8.0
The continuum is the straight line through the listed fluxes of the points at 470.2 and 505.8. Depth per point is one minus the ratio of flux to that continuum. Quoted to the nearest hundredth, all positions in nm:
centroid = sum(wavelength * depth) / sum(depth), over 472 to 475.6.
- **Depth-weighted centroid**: 473.65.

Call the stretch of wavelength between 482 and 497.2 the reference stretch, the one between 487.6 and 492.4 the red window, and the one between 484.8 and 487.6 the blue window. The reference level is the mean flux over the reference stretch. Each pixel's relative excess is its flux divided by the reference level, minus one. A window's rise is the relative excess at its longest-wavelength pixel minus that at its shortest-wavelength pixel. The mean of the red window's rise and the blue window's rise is -0.16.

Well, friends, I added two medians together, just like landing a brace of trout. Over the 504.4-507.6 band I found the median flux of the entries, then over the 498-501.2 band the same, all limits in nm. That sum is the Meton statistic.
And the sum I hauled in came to 15.6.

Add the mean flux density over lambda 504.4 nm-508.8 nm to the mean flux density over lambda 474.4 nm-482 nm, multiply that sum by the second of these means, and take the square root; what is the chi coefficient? 11.6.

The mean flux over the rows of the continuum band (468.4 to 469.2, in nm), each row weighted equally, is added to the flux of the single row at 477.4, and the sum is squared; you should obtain 272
